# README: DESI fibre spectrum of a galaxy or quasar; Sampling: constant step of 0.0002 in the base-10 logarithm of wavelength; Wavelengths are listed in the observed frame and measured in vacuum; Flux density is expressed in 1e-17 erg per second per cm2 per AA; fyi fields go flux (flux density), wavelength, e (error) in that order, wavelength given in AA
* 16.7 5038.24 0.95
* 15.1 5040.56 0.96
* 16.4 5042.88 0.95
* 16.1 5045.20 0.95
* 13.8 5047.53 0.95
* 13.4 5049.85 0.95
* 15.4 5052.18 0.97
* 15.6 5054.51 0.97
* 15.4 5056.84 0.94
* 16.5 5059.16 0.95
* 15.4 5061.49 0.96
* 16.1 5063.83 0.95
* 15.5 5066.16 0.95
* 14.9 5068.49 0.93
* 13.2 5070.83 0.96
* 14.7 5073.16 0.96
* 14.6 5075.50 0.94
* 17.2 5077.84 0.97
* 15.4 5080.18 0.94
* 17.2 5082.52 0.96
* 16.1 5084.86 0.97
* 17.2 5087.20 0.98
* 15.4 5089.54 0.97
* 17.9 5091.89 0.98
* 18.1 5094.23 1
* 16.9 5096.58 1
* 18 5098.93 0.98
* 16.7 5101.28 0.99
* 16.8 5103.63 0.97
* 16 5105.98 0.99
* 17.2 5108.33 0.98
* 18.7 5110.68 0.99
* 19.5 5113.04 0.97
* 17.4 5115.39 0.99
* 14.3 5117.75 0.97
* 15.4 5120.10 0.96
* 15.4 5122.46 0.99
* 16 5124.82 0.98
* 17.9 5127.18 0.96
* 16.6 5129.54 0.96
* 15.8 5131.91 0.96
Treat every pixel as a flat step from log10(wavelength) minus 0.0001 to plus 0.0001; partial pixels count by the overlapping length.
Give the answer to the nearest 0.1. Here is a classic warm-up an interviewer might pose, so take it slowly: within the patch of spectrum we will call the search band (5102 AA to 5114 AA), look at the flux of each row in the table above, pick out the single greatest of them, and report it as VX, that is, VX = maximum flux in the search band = 19.5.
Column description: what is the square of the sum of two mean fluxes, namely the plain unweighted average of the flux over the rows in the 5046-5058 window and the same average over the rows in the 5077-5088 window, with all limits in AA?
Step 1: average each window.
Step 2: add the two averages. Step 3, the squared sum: 982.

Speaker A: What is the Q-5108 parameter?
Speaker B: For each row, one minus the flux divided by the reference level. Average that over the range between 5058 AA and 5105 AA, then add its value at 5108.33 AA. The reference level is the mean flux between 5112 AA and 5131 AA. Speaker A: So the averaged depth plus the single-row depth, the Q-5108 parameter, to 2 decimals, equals -0.02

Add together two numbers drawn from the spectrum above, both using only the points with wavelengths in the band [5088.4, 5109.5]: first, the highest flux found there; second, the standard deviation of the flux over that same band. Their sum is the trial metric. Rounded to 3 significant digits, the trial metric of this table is 19.0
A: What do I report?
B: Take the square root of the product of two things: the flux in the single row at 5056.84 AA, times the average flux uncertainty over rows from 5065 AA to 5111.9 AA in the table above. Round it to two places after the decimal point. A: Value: 3.87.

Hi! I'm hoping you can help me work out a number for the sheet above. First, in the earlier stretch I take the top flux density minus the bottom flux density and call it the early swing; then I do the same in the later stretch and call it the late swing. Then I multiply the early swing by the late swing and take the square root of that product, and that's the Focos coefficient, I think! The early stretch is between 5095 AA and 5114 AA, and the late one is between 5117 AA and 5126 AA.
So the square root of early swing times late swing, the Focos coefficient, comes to 2.44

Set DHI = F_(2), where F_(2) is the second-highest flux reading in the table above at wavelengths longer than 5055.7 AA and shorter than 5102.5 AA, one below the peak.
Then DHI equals 18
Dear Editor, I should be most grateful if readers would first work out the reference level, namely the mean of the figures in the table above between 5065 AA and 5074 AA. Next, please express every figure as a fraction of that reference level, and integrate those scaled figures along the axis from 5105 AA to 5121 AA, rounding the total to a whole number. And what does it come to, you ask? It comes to 19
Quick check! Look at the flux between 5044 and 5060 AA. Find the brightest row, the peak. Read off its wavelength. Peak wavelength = 5059.16 AA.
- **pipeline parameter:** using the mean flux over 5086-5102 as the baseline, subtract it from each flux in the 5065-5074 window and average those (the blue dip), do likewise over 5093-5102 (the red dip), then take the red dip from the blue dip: -2.9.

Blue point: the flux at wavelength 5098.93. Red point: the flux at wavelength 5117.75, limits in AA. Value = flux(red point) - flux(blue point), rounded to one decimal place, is -3.7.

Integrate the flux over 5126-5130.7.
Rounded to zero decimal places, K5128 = 81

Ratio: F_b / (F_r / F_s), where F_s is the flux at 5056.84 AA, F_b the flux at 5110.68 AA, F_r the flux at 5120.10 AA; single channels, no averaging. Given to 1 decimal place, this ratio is 18.7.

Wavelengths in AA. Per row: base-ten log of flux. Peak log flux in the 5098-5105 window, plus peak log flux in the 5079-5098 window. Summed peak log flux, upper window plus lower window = 2.51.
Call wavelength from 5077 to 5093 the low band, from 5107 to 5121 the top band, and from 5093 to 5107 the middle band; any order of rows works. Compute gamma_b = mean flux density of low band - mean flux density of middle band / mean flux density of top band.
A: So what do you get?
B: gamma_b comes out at 15.6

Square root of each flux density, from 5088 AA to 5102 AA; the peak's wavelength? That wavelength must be 5094.23 AA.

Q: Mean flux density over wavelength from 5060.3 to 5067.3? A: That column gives 15.7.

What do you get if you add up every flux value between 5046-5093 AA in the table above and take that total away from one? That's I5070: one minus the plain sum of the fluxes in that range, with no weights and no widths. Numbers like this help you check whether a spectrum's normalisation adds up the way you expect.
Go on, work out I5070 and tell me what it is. -310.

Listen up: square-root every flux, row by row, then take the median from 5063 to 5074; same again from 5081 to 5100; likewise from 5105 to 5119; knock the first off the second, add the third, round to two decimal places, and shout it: 4.45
